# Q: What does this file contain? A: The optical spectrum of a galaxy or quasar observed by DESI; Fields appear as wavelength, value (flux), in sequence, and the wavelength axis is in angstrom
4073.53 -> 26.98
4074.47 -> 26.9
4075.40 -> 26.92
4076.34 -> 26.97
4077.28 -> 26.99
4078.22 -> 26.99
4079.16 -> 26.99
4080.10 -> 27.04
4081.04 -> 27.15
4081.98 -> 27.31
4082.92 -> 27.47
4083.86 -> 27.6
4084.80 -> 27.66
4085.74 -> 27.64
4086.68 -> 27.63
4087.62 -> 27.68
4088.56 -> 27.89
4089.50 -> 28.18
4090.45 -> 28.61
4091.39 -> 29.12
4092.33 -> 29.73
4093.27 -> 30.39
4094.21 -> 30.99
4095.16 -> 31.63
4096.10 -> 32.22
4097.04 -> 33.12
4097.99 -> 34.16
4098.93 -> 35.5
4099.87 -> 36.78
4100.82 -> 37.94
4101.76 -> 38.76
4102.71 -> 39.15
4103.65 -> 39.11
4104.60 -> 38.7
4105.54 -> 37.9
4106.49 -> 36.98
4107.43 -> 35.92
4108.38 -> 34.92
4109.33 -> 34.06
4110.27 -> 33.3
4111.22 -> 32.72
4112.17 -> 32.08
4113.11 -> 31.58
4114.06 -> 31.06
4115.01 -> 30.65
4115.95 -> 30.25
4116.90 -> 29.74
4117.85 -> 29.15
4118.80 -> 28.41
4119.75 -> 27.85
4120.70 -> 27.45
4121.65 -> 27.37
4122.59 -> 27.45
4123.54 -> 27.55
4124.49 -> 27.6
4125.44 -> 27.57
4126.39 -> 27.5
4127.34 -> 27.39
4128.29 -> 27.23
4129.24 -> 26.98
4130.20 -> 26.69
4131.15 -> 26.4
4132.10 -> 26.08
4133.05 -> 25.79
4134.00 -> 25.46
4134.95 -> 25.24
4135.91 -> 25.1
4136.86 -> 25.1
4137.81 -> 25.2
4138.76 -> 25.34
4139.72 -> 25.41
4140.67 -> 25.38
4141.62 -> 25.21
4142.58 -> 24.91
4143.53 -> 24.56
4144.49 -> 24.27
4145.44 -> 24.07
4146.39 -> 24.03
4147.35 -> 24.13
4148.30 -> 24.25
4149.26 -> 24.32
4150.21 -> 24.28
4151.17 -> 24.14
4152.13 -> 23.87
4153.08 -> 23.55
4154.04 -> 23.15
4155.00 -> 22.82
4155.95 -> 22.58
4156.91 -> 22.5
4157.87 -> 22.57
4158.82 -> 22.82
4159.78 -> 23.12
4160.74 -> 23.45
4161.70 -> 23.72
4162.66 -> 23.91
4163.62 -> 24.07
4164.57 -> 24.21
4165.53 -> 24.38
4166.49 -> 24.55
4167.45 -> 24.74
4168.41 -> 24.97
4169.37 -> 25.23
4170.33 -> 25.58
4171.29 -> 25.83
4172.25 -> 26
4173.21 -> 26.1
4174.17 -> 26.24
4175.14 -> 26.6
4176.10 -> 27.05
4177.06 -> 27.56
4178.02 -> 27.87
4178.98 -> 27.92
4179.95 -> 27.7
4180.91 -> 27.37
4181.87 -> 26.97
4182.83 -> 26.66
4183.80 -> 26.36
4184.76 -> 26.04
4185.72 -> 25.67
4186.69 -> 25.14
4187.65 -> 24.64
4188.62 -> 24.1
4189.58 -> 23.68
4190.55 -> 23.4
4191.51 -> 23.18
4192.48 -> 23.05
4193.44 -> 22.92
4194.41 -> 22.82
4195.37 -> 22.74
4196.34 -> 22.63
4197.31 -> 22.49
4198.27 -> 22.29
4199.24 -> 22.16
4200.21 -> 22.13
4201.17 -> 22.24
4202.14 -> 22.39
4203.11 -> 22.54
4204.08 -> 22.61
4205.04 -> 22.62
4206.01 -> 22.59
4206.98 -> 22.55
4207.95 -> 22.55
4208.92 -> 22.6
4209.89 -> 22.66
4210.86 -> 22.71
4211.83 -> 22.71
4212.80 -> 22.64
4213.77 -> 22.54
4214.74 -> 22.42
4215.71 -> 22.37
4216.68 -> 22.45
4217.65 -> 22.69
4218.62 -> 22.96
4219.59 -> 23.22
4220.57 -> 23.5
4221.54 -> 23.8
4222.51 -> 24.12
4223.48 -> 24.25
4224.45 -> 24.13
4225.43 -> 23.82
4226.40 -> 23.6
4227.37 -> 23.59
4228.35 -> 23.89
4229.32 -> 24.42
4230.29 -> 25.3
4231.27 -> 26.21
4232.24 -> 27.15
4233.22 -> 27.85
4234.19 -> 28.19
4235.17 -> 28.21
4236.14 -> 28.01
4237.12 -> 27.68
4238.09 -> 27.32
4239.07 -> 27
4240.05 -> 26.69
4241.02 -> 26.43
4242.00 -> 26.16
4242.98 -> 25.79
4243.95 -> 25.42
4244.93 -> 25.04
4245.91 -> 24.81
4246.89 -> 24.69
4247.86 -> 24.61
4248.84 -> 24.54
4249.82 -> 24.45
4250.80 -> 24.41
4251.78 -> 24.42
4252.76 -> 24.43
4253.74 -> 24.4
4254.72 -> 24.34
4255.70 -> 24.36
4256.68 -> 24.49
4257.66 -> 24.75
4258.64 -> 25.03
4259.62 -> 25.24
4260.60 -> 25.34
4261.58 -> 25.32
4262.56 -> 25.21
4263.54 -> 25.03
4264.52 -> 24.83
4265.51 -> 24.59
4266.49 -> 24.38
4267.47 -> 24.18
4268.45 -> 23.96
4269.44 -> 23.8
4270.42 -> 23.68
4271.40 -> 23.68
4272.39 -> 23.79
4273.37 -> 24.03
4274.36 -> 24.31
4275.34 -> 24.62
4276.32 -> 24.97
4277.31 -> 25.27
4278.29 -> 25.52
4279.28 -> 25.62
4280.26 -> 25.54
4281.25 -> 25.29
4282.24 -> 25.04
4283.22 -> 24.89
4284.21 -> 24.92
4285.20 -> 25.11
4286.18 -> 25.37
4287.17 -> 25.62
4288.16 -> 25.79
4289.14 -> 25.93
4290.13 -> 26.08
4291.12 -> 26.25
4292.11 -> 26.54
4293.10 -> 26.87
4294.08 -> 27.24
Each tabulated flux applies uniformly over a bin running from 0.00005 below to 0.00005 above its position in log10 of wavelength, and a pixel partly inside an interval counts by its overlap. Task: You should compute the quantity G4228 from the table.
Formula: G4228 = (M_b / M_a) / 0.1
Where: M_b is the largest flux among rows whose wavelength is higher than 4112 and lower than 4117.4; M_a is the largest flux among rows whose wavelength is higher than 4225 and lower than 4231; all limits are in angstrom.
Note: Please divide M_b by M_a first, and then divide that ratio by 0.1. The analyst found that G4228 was 12.7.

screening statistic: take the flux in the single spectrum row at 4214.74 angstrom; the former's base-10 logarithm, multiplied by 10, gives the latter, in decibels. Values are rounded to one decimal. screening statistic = 13.5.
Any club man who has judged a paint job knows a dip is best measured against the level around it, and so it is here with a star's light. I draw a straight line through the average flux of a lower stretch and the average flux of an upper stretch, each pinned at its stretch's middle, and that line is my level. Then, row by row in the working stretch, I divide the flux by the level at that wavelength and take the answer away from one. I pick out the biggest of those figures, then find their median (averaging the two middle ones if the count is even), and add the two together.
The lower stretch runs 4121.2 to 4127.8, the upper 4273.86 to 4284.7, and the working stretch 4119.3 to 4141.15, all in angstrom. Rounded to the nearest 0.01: 0.11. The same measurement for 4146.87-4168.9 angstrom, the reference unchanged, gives 0.28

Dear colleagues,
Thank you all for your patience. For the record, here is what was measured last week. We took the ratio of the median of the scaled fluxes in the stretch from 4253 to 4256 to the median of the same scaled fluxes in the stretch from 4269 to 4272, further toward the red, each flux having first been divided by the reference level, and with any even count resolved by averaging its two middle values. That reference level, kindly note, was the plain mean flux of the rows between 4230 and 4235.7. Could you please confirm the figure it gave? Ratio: 1.0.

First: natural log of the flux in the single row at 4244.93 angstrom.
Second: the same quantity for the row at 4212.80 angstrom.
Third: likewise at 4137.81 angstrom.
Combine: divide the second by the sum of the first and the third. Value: 0.484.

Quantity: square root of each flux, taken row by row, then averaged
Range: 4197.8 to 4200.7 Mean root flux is 4.71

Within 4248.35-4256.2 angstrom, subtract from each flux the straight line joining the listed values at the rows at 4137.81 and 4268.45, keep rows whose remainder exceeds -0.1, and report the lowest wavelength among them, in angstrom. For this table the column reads 4248.84 angstrom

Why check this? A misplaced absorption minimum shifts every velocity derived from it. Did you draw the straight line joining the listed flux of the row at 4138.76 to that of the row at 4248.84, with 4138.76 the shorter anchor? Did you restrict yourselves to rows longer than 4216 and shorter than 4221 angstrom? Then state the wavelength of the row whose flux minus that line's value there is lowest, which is 4216.68 angstrom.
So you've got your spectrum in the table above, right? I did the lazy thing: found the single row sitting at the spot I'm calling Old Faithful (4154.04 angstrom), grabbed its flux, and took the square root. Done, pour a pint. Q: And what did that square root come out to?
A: 4.8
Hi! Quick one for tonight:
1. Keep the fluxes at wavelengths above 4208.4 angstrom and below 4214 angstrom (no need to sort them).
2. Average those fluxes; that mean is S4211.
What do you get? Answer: 22.6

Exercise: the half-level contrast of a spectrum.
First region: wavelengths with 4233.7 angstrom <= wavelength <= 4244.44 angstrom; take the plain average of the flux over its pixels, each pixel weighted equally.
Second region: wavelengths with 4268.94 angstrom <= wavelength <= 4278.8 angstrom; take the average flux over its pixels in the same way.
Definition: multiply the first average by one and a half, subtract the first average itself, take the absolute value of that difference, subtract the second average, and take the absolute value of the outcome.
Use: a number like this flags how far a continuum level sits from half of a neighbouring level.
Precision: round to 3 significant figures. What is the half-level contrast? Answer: 10.9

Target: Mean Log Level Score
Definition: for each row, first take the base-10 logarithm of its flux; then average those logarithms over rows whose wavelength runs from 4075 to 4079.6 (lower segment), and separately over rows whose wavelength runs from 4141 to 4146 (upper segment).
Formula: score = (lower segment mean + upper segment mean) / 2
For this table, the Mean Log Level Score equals 1.41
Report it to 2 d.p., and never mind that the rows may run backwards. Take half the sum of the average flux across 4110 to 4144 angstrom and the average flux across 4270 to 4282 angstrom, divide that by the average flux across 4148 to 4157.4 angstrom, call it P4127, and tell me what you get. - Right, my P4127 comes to 1.11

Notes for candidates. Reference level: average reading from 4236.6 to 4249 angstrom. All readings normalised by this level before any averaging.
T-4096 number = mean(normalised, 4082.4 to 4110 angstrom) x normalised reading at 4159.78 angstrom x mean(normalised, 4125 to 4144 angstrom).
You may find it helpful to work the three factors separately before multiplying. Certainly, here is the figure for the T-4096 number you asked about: 1.13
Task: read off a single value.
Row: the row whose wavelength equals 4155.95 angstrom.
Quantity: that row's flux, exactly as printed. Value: 22.58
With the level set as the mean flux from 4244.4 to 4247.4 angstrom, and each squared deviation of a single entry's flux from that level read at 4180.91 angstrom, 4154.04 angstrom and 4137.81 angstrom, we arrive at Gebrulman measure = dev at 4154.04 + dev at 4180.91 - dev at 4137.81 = 9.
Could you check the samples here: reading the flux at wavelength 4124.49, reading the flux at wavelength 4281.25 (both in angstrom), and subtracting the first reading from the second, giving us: -2.3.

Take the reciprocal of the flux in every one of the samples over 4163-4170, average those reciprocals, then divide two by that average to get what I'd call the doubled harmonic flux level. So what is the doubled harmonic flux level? 49.2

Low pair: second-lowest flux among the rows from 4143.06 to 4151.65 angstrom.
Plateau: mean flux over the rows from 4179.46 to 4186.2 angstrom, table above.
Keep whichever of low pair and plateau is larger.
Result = 26.7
